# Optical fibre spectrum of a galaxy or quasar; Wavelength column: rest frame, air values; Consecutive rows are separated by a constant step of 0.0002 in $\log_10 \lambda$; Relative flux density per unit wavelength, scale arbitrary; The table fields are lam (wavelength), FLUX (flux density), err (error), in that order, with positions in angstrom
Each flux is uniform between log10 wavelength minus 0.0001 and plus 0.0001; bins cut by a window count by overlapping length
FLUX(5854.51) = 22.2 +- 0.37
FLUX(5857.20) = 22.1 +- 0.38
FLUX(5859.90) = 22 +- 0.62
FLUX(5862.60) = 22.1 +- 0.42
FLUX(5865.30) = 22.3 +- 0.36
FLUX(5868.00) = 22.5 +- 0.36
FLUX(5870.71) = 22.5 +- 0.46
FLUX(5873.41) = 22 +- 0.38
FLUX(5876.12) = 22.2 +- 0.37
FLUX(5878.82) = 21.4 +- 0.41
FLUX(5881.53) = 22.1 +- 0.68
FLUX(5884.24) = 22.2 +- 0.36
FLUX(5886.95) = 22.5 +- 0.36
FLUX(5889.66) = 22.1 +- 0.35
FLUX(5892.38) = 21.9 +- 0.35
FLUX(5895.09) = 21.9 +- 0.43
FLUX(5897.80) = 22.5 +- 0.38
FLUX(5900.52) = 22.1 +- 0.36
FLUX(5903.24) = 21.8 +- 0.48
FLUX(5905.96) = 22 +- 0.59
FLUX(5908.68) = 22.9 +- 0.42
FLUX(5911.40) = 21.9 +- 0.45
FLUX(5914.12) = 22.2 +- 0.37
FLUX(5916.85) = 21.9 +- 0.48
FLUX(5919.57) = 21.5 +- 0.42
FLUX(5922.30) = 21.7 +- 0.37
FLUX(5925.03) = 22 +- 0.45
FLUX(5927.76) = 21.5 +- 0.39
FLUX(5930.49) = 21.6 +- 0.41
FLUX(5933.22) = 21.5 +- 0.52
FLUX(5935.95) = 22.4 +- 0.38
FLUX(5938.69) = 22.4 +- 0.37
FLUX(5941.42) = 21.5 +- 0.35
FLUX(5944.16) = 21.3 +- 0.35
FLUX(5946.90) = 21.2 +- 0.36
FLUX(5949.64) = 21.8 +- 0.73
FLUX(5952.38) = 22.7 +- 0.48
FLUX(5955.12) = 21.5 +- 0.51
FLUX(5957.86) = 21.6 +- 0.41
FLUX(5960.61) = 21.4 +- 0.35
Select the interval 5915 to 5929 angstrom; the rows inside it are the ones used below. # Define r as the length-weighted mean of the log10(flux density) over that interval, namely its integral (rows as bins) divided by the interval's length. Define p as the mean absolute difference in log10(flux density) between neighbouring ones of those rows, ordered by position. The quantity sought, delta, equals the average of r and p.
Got 0.672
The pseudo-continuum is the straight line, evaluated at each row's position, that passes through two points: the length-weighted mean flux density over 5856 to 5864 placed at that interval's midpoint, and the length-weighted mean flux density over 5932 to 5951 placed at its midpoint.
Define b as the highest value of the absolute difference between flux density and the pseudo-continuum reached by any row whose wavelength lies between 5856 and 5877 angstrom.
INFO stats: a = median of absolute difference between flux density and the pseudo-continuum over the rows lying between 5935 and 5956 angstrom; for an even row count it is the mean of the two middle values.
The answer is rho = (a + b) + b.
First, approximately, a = 0.46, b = 0.48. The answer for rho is 1.4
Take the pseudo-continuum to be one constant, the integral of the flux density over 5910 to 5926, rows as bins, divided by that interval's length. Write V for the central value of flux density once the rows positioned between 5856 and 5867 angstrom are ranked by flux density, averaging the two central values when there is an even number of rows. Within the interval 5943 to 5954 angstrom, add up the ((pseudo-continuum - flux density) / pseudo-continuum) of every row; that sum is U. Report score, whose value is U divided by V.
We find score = 0.0009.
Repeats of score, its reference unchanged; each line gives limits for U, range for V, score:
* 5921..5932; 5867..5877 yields 0.0013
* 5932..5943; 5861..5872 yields -0.0007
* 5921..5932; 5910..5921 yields 0.0014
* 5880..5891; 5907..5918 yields -0.0030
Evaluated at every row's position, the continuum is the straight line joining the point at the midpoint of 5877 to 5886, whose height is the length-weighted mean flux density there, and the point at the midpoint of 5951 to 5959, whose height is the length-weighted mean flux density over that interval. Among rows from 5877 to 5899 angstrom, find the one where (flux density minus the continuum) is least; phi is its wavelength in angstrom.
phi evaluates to 5878.82 angstrom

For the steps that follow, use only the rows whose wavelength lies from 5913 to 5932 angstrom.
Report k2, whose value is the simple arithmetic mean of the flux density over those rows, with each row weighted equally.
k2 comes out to 21.8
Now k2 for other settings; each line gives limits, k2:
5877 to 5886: 21.9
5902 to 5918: 22.1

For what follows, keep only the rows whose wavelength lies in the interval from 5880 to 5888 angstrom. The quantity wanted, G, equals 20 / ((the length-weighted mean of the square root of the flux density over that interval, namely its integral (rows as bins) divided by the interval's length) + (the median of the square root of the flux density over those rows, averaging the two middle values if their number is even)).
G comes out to 2.122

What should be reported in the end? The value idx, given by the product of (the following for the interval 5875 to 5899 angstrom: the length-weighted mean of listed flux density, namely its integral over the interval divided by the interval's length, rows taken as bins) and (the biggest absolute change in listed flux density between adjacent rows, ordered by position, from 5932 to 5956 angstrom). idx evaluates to 27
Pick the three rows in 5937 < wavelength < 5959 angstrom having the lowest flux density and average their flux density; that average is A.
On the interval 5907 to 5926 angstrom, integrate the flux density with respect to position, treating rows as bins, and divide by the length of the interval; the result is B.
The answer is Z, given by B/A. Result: 1.03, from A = 21.33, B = 22.0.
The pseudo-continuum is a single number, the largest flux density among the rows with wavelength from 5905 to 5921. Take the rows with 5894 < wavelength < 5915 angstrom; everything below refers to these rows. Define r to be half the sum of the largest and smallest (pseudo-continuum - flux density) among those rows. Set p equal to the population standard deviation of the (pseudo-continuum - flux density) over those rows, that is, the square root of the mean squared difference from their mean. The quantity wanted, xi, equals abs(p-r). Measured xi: 0.20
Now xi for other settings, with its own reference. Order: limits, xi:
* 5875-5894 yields 0.63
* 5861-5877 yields 0.46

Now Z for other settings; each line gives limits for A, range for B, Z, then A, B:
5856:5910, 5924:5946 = 1.00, 21.70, 21.8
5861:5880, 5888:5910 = 1.01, 21.83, 22.2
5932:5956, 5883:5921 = 1.04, 21.33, 22.1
